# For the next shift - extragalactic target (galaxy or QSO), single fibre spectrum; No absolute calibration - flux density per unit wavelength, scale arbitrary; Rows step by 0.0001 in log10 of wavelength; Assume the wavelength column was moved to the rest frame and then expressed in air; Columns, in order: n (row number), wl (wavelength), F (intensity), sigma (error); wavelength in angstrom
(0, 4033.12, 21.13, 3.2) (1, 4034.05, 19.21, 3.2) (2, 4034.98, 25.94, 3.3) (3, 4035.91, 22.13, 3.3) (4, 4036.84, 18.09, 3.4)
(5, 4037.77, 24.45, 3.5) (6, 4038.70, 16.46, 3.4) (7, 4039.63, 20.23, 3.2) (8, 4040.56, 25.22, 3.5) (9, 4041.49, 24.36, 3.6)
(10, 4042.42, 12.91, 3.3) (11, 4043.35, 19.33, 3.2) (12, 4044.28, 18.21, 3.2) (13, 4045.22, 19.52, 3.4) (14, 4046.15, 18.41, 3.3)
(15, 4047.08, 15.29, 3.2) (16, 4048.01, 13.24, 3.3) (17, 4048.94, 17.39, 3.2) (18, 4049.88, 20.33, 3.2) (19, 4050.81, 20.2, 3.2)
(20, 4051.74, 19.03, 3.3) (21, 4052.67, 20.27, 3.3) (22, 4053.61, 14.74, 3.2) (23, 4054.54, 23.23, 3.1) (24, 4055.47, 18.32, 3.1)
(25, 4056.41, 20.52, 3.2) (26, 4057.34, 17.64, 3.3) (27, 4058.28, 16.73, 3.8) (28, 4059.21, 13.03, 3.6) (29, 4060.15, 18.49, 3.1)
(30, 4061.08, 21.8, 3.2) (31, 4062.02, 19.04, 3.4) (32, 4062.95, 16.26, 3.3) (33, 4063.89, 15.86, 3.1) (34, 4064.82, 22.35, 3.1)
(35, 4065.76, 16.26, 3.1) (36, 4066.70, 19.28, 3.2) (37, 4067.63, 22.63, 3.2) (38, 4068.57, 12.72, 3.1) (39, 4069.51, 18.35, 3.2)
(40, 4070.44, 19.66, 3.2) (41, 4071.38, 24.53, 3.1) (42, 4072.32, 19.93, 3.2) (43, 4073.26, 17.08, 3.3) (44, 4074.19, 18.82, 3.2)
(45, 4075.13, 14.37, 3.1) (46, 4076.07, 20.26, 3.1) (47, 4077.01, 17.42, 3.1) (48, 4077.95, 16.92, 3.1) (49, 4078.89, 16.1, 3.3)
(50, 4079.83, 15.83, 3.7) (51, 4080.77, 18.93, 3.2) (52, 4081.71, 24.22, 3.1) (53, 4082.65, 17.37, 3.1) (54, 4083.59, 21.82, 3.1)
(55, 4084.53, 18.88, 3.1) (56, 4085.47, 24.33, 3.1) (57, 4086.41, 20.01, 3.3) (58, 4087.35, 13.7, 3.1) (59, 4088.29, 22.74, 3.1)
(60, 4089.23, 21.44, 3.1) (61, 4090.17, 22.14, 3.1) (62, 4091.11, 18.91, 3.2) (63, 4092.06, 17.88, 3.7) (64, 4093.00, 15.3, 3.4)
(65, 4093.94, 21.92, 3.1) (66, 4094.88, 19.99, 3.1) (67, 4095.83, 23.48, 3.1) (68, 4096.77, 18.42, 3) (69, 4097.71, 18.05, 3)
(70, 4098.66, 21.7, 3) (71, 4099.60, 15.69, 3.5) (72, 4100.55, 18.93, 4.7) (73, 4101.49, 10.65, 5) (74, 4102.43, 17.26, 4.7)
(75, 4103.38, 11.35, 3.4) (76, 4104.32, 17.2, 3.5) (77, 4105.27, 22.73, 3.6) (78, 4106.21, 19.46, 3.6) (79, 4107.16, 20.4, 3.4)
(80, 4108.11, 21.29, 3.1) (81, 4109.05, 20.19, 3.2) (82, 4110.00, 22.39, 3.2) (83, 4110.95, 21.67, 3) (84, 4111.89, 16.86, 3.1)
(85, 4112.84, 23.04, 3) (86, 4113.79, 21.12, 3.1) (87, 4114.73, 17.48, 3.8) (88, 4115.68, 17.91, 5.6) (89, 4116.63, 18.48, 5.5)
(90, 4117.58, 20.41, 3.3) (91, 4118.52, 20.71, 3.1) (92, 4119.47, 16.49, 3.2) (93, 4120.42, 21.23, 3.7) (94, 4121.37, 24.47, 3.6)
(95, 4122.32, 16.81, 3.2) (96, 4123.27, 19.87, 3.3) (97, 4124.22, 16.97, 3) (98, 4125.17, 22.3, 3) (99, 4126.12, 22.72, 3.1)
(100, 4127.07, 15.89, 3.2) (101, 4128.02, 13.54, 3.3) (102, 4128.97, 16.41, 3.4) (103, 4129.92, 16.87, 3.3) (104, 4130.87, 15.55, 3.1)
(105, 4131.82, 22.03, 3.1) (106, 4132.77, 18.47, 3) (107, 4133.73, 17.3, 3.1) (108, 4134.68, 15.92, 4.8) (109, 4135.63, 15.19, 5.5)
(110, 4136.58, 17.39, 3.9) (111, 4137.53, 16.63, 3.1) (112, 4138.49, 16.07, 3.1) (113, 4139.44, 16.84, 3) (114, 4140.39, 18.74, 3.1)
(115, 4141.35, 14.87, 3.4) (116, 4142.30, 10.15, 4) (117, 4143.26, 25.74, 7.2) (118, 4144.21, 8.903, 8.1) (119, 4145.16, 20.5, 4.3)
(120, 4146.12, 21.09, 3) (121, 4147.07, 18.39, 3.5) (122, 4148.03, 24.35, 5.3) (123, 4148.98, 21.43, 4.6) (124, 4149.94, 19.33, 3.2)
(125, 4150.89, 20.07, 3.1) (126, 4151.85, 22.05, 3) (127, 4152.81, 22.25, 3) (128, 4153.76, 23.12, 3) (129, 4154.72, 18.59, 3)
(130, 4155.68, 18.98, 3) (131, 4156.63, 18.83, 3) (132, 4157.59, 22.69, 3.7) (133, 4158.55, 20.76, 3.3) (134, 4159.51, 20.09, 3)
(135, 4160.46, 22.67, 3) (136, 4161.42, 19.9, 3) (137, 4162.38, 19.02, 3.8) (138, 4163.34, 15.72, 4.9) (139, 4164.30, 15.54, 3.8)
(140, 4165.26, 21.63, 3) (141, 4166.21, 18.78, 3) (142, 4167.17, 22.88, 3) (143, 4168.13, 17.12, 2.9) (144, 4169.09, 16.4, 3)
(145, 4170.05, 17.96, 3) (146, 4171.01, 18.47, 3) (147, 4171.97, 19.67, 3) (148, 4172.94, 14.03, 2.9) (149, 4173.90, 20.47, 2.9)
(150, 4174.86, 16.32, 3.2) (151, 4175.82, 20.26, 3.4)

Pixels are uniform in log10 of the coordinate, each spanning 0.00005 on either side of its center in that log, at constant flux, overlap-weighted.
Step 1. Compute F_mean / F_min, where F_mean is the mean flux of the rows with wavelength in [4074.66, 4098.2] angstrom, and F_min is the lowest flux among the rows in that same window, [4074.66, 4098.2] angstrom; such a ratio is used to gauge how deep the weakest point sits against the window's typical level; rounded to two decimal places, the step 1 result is 1.40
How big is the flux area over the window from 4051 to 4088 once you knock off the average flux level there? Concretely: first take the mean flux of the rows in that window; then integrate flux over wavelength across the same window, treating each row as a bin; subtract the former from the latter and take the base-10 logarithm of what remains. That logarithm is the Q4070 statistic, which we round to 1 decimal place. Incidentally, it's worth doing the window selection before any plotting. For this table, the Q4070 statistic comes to 2.8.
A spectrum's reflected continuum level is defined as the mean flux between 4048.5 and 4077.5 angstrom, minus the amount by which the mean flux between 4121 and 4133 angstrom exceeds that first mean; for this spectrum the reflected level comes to 18.6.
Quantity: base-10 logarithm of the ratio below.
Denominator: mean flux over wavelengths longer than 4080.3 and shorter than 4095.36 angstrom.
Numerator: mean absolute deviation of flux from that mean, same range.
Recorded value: -0.928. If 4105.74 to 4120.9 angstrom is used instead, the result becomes -1.089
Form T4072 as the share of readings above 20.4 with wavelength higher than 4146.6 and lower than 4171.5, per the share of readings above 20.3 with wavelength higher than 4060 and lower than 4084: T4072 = 1.7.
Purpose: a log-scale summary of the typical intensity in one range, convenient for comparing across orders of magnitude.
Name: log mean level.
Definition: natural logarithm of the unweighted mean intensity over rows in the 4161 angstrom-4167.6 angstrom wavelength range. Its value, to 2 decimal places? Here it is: 2.95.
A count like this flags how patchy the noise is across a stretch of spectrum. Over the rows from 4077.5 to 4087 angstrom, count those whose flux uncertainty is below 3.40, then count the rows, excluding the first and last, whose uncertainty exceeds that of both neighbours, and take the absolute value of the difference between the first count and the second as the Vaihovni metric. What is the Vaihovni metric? 8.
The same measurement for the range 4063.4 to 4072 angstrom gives 9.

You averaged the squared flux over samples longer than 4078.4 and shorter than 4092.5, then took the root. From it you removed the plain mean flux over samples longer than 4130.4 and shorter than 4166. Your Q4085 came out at 1.0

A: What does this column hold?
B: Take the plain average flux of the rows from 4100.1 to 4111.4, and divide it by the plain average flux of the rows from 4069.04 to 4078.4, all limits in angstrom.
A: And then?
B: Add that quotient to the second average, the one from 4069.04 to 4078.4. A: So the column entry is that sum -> 19.7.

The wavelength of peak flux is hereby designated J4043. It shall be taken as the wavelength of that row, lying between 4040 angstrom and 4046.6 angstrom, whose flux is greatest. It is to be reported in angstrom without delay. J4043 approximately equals 4040.56 angstrom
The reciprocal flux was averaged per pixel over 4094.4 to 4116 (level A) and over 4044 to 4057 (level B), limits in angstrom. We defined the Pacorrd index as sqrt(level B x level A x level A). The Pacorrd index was 0.0129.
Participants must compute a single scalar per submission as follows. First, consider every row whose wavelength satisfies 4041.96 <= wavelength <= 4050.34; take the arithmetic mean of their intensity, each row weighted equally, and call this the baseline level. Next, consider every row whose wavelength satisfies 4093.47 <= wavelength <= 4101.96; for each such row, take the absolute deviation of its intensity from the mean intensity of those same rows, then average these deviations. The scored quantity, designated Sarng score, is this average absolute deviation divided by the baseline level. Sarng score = 0.16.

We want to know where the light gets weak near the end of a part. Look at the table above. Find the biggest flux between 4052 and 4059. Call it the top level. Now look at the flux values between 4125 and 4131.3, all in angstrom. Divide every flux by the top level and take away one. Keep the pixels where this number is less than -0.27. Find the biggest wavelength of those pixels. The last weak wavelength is 4130.87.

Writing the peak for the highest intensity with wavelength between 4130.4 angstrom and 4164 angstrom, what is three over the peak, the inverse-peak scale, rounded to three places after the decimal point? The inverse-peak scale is 0.117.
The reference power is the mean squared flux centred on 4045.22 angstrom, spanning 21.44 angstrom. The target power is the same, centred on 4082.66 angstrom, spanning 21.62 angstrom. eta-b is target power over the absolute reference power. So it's 0.93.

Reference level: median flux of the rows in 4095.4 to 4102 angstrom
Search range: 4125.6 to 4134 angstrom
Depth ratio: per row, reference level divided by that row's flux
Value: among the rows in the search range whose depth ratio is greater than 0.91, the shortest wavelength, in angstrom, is 4127.07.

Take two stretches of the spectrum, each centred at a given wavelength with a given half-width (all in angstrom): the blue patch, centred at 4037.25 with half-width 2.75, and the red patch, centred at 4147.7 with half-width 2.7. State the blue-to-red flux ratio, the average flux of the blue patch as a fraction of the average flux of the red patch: 1.02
